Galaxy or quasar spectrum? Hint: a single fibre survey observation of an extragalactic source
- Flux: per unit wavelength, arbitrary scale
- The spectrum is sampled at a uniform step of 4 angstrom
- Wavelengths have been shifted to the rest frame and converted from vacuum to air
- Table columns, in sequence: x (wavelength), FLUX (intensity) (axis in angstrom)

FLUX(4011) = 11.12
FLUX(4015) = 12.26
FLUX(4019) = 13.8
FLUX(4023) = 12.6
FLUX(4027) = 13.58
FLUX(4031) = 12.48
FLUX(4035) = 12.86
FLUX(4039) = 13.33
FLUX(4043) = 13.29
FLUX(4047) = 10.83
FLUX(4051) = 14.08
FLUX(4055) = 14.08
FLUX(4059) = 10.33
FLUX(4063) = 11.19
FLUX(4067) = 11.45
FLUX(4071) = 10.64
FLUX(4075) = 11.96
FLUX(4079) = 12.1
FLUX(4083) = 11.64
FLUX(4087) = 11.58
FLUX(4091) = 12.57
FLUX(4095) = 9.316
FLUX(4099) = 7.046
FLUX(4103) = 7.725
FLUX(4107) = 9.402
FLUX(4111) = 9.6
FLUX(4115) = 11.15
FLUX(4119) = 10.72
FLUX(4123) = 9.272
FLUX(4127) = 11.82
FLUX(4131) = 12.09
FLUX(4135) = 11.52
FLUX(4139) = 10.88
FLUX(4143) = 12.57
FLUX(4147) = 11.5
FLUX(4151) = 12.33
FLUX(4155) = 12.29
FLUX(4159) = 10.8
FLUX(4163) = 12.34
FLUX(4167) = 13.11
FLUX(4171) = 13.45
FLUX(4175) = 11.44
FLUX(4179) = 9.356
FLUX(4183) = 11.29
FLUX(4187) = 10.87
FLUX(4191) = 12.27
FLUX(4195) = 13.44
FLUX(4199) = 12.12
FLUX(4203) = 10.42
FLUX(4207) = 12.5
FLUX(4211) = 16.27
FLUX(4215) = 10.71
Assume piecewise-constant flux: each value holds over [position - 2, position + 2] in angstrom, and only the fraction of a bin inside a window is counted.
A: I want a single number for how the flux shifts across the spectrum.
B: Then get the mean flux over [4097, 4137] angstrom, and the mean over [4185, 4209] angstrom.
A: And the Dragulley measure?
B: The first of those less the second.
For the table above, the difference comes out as -1.9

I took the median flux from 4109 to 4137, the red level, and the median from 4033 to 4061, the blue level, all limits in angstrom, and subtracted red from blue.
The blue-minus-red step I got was 2.1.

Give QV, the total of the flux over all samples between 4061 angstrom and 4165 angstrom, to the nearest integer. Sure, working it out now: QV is 286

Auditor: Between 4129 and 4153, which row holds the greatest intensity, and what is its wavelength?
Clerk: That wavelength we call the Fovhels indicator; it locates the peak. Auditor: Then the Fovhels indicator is 4143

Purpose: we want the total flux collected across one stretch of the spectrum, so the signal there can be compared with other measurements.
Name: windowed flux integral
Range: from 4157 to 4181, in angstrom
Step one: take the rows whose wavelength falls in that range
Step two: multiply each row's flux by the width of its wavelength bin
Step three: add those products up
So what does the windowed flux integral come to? 282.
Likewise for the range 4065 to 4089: 277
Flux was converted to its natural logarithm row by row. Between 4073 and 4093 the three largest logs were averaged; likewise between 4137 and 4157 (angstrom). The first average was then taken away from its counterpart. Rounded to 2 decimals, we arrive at 0.02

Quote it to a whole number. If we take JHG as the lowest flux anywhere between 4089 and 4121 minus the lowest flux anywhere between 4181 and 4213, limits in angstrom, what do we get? -3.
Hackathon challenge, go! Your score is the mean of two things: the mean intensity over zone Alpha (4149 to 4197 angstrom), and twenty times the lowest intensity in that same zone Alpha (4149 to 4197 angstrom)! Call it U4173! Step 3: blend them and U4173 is 100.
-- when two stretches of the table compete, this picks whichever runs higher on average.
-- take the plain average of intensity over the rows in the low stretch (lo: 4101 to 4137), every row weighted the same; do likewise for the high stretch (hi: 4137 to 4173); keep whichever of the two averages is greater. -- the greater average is 12.1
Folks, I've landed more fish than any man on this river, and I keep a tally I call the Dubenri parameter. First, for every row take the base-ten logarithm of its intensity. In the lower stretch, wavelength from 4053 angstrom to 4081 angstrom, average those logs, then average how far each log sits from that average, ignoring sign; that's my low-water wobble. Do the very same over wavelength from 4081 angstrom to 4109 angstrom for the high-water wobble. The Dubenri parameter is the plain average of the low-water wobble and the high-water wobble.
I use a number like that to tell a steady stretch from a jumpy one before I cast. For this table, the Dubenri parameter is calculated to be 0.055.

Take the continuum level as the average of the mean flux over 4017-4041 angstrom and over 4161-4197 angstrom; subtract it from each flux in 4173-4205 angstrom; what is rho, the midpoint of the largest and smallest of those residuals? -1.1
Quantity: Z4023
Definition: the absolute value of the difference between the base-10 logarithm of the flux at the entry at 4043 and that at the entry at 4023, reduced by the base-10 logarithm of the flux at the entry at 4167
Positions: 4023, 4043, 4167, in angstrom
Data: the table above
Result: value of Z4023 -1.09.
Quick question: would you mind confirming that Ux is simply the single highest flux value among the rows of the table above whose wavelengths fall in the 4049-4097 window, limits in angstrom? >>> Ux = 14.08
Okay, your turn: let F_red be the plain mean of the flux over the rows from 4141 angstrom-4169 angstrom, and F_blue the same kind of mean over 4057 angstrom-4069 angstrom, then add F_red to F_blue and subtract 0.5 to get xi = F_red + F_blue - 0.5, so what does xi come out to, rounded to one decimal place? 22.6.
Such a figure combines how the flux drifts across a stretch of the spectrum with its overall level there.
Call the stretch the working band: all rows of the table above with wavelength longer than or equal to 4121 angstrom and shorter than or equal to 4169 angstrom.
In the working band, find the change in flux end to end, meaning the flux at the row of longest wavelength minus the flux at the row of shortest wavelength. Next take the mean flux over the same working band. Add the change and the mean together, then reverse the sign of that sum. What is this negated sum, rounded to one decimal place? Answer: -15.5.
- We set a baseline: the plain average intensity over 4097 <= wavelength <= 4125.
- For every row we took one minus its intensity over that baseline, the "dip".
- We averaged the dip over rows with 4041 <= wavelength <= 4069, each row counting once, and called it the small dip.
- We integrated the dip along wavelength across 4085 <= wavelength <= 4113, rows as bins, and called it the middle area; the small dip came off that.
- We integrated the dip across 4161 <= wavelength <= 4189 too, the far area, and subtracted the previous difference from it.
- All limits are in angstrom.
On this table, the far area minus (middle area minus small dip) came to -6.6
